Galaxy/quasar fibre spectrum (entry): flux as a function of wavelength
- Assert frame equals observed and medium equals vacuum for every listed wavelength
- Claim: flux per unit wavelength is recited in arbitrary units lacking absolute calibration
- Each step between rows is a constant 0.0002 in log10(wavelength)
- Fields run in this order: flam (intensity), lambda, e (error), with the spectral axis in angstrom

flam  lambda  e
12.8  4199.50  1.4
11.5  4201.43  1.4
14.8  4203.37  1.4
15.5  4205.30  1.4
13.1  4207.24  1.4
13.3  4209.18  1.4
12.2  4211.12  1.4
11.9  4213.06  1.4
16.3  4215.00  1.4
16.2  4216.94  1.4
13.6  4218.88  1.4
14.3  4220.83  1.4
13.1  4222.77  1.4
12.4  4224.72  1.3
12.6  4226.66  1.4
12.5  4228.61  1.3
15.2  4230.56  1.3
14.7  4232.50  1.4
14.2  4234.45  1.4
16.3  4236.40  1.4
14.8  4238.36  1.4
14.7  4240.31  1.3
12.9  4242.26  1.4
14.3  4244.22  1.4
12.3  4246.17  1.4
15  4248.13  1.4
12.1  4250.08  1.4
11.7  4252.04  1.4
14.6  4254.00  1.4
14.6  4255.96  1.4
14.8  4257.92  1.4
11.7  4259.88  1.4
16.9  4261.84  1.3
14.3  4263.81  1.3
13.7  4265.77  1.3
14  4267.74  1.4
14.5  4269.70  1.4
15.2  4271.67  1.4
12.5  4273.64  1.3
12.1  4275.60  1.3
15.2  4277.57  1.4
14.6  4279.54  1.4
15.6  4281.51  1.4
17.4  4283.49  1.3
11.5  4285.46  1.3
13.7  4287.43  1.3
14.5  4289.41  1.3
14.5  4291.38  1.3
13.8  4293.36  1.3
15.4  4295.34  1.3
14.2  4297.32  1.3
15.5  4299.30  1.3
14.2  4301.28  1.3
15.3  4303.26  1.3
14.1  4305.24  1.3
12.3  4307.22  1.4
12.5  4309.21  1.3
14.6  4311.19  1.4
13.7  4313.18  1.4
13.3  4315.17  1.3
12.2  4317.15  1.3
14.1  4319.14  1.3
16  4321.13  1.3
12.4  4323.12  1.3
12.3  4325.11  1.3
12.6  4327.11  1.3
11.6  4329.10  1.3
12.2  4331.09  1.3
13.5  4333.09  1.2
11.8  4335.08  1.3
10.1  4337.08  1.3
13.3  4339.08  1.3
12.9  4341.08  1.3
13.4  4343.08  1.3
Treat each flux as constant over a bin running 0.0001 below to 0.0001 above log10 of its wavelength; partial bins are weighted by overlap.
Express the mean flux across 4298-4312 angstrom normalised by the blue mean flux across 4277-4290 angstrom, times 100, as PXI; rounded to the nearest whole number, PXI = 96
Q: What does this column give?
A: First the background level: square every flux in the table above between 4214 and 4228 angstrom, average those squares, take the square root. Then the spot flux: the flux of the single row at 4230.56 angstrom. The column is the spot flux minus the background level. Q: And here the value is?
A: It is 1.0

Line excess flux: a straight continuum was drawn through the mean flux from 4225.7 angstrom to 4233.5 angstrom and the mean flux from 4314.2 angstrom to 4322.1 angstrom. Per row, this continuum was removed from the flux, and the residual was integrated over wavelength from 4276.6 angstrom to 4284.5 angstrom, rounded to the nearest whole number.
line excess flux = 15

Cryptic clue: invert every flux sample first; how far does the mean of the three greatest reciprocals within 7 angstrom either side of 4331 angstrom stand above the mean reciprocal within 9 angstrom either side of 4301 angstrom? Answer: 0.019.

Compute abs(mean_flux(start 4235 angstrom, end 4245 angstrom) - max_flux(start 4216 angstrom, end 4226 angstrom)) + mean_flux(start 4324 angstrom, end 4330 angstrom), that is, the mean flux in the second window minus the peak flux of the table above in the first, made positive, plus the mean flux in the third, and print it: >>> 13.8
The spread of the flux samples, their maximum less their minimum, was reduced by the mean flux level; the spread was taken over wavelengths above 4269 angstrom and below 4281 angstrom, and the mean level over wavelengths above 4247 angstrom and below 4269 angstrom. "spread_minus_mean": -10.8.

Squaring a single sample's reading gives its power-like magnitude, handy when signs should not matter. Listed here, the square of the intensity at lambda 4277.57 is 231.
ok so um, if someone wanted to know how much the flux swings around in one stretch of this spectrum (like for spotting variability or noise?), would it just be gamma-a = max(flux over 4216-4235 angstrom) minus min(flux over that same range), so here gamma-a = 3.8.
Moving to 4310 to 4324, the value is 3.8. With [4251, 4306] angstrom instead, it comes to 5.9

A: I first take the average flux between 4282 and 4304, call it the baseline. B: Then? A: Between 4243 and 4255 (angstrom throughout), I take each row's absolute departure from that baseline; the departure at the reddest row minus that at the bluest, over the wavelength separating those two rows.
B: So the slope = -0.02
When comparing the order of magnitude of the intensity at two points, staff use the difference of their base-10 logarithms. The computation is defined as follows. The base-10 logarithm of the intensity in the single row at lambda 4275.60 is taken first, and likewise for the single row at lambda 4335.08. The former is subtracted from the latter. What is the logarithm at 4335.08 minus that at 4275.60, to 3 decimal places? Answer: -0.011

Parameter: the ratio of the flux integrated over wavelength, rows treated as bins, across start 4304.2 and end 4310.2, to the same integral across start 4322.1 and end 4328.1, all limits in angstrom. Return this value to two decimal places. 1.04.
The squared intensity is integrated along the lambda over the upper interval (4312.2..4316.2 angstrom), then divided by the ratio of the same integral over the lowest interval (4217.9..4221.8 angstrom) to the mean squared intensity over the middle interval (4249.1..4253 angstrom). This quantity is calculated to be 136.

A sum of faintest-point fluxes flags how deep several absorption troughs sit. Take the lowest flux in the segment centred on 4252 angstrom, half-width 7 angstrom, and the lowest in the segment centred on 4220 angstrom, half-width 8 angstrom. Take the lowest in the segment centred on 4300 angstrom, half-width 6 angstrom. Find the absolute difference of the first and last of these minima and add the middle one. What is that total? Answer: 14.3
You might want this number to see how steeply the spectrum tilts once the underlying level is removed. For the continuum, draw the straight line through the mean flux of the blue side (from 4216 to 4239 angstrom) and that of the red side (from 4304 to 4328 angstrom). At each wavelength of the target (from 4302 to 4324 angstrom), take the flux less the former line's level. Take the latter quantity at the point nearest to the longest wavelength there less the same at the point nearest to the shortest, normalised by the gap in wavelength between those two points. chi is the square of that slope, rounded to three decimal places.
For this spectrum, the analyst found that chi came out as 0.019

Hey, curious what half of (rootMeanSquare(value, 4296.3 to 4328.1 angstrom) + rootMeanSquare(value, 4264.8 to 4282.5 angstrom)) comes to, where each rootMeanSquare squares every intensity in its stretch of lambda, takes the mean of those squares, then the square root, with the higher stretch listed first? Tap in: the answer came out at 14.0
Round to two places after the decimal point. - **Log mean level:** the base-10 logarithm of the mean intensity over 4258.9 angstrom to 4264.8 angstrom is 1.16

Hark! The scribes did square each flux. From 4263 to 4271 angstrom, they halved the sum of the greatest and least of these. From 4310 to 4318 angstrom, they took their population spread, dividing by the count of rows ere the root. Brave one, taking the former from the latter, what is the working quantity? -176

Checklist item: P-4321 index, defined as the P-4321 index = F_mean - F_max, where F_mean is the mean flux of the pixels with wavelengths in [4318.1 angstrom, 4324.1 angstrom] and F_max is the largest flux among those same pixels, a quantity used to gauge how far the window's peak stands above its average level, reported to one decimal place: -1.8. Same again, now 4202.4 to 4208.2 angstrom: -1.0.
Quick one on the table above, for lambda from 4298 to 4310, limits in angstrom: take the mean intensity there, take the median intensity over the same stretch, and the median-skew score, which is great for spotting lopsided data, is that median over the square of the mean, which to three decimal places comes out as 0.072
